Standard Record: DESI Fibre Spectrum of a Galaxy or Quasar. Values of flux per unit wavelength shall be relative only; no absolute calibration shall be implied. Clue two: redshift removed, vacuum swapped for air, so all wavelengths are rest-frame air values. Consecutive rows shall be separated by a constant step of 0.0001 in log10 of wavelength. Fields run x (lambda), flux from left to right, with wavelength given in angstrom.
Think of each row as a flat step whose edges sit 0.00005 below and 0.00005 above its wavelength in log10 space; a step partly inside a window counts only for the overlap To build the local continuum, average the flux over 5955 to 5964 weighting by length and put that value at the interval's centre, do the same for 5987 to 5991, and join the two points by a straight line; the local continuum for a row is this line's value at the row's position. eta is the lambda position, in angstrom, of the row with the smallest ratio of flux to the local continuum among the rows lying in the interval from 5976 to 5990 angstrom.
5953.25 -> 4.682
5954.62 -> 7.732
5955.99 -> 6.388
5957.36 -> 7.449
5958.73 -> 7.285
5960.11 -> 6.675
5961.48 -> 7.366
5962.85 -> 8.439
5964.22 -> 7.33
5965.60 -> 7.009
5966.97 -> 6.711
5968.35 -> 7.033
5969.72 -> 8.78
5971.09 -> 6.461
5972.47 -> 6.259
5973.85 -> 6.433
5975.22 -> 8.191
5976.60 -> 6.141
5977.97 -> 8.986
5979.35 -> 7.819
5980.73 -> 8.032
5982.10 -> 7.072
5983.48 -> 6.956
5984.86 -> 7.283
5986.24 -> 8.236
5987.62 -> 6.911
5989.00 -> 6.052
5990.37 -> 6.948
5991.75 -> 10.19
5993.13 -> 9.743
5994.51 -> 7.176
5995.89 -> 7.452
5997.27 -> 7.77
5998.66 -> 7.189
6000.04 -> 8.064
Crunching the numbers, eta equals 5976.60 angstrom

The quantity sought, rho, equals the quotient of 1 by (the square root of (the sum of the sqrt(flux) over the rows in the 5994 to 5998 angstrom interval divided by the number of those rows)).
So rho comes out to 0.605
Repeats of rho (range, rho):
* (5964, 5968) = 0.614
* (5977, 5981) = 0.590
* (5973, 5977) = 0.617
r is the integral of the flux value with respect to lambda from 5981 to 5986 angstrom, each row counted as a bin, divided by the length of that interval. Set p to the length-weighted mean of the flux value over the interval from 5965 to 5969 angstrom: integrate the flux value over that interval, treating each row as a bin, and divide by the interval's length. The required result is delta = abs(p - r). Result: 0.4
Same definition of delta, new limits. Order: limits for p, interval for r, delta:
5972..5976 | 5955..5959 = 0.1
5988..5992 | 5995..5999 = 0.1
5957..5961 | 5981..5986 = 0.2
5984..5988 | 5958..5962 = 0.4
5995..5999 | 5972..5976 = 0.5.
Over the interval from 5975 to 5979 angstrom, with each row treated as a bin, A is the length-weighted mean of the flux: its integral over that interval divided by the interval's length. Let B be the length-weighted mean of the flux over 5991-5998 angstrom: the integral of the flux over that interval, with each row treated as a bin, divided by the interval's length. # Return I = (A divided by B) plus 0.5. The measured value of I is 1.42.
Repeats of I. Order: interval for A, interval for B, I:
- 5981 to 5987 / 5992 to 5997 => 1.40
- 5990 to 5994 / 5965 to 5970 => 1.74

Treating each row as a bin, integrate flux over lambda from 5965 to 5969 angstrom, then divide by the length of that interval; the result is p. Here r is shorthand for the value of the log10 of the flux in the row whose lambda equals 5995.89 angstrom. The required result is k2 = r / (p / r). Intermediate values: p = 6.9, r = 0.87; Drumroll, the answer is 0.110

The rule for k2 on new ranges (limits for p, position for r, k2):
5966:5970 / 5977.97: 0.124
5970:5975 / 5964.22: 0.111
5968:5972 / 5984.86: 0.100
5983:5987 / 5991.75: 0.136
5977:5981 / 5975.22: 0.102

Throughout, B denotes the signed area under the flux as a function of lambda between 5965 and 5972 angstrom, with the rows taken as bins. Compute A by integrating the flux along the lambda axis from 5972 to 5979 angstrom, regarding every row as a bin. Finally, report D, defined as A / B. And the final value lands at 1.01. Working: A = 50.8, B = 50.2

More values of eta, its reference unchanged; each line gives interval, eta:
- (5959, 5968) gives 5960.11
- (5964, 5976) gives 5972.47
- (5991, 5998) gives 5994.51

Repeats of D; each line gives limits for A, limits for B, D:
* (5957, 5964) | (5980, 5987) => 0.99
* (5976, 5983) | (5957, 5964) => 1.02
